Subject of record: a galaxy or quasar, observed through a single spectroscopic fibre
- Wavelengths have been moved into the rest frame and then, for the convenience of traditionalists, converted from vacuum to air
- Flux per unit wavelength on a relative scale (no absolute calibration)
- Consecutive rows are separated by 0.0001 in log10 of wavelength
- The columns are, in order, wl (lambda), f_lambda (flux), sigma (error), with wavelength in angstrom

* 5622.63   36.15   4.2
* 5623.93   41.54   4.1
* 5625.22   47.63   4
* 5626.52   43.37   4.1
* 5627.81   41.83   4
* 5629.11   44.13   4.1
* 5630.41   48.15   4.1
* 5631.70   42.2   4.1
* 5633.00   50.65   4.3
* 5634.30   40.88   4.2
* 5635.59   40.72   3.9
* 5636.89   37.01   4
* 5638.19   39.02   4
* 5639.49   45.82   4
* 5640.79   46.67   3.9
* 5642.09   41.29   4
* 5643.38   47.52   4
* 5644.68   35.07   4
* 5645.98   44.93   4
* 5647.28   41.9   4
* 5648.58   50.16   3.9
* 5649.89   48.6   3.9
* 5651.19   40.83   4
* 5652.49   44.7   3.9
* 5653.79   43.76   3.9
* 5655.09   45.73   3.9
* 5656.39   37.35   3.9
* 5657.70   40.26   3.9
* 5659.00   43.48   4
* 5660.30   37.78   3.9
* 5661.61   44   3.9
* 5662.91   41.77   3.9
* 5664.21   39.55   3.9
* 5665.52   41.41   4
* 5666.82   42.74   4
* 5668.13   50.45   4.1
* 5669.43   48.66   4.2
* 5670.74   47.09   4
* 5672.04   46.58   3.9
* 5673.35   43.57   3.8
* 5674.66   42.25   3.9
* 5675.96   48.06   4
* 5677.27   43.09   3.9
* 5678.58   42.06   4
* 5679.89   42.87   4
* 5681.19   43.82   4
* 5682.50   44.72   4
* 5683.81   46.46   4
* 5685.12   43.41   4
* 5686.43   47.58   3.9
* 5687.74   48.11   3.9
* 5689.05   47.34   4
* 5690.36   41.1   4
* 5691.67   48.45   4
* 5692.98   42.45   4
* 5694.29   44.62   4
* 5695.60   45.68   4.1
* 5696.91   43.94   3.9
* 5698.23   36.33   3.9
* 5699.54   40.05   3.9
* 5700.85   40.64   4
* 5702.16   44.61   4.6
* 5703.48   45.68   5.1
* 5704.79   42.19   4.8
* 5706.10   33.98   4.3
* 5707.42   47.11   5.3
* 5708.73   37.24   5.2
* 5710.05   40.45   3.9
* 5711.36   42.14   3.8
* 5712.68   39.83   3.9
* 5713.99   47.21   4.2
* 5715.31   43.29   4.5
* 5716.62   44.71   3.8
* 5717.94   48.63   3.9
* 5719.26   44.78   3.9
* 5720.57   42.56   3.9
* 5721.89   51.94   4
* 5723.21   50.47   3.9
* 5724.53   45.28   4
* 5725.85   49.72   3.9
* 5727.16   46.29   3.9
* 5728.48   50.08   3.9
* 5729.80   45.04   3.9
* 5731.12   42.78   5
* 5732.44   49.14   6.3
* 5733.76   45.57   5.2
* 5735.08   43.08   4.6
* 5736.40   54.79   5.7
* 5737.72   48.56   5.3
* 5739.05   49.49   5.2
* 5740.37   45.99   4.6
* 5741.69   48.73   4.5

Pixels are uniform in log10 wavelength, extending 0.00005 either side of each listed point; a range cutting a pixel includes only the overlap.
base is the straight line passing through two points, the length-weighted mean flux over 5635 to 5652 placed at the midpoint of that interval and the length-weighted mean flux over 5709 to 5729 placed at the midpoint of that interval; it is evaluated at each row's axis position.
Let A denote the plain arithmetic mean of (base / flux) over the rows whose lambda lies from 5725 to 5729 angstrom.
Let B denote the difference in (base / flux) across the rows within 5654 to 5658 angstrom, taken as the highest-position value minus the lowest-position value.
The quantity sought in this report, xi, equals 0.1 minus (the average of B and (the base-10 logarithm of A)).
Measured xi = 0.047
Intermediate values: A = 0.94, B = 0.13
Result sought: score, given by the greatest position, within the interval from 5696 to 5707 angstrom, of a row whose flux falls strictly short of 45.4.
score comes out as 5706.10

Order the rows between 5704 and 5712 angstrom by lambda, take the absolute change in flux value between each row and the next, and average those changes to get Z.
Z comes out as 7.2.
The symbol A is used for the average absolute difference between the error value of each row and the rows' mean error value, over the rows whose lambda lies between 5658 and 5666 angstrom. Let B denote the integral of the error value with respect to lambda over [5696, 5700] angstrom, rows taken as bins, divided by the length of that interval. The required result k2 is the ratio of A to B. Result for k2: 0.011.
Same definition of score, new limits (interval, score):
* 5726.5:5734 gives 5731.12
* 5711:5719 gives 5716.62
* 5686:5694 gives 5692.98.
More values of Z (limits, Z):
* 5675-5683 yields 1.7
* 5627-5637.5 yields 4.9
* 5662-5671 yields 2.7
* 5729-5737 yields 5.3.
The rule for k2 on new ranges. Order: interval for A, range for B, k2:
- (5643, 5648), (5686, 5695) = 0.000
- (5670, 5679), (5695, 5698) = 0.015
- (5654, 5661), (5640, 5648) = 0.008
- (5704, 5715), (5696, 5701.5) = 0.129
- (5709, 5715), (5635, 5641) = 0.032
